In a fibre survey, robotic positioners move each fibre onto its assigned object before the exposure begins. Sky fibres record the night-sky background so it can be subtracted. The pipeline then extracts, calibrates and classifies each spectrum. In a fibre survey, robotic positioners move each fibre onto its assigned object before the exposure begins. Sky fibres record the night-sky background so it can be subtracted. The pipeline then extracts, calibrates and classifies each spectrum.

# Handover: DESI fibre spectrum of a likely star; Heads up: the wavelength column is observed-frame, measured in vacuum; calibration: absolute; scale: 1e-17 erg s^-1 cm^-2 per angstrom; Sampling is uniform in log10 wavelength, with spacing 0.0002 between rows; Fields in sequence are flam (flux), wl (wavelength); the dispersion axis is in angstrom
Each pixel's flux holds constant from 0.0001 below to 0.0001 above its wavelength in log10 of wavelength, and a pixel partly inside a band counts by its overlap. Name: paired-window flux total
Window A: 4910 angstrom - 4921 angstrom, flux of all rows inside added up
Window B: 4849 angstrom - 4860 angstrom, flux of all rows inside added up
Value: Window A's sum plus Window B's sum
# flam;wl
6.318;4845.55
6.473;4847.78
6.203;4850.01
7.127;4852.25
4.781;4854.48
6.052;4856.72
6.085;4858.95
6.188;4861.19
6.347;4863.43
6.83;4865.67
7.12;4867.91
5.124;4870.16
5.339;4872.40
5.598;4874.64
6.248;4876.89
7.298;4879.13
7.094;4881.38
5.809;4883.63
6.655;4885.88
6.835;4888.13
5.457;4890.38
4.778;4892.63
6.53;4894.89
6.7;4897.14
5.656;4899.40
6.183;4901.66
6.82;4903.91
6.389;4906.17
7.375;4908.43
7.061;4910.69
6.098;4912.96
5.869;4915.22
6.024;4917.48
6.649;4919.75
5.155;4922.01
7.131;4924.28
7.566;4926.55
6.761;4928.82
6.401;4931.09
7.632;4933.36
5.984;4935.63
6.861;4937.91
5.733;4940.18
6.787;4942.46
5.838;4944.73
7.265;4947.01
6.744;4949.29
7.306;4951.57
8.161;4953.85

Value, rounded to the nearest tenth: 61.9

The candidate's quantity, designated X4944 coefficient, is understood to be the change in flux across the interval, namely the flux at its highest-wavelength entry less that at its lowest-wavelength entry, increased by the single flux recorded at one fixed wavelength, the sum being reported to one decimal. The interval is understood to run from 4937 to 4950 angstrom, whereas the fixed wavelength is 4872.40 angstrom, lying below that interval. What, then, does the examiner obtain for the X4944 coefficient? 5.2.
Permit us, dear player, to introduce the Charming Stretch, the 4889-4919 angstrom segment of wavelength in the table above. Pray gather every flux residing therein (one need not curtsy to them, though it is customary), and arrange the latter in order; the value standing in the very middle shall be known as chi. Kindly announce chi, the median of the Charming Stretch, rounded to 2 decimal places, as 6.18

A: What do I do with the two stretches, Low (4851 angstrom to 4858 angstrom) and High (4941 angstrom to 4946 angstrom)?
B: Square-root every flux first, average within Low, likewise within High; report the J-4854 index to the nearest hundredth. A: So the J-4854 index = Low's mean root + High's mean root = 4.95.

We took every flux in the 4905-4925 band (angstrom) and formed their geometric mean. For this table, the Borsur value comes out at 6.38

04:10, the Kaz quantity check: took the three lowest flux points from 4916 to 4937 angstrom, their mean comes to 5.7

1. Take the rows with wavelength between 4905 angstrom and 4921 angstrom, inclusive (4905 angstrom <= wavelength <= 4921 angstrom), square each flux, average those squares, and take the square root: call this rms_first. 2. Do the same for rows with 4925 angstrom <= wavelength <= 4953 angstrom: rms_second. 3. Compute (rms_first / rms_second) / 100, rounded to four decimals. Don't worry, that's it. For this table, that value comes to 0.0096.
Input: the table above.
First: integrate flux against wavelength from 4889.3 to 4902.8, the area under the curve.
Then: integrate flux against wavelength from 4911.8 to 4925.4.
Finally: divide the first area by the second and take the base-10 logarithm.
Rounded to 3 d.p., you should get -0.022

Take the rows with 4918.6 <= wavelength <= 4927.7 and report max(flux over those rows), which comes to 7.566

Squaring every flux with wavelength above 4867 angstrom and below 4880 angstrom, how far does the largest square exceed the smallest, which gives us 27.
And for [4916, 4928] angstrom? 31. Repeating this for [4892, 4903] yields 22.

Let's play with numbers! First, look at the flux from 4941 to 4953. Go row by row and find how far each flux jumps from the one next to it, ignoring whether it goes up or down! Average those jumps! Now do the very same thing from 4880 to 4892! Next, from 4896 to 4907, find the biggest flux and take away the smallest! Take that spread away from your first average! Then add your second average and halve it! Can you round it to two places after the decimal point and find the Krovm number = 0.31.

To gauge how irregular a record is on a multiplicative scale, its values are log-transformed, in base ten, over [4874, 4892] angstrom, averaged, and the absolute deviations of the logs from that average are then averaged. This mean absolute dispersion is 0.041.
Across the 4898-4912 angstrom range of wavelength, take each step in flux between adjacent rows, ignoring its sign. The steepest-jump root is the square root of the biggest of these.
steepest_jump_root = 0.99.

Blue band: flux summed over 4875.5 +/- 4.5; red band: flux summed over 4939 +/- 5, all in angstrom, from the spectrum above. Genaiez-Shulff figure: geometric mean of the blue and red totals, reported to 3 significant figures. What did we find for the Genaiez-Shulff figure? 24.9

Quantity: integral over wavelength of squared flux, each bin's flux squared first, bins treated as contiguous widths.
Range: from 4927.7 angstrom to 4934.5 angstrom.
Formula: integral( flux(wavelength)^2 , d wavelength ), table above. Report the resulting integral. 329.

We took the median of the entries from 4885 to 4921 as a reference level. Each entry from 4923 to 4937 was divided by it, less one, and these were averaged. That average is 0.07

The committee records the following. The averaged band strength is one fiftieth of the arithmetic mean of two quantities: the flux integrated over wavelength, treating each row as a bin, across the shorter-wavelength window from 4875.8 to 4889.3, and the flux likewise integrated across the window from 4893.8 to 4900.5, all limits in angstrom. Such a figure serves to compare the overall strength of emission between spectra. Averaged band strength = 1.32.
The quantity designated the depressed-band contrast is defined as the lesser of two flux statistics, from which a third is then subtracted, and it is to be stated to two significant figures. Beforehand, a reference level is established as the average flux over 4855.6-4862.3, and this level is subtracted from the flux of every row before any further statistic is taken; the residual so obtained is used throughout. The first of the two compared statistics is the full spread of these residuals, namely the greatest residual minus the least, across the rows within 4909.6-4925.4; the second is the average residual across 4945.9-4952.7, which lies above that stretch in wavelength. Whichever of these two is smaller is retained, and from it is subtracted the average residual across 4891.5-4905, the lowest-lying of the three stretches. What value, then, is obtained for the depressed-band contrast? 0.99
